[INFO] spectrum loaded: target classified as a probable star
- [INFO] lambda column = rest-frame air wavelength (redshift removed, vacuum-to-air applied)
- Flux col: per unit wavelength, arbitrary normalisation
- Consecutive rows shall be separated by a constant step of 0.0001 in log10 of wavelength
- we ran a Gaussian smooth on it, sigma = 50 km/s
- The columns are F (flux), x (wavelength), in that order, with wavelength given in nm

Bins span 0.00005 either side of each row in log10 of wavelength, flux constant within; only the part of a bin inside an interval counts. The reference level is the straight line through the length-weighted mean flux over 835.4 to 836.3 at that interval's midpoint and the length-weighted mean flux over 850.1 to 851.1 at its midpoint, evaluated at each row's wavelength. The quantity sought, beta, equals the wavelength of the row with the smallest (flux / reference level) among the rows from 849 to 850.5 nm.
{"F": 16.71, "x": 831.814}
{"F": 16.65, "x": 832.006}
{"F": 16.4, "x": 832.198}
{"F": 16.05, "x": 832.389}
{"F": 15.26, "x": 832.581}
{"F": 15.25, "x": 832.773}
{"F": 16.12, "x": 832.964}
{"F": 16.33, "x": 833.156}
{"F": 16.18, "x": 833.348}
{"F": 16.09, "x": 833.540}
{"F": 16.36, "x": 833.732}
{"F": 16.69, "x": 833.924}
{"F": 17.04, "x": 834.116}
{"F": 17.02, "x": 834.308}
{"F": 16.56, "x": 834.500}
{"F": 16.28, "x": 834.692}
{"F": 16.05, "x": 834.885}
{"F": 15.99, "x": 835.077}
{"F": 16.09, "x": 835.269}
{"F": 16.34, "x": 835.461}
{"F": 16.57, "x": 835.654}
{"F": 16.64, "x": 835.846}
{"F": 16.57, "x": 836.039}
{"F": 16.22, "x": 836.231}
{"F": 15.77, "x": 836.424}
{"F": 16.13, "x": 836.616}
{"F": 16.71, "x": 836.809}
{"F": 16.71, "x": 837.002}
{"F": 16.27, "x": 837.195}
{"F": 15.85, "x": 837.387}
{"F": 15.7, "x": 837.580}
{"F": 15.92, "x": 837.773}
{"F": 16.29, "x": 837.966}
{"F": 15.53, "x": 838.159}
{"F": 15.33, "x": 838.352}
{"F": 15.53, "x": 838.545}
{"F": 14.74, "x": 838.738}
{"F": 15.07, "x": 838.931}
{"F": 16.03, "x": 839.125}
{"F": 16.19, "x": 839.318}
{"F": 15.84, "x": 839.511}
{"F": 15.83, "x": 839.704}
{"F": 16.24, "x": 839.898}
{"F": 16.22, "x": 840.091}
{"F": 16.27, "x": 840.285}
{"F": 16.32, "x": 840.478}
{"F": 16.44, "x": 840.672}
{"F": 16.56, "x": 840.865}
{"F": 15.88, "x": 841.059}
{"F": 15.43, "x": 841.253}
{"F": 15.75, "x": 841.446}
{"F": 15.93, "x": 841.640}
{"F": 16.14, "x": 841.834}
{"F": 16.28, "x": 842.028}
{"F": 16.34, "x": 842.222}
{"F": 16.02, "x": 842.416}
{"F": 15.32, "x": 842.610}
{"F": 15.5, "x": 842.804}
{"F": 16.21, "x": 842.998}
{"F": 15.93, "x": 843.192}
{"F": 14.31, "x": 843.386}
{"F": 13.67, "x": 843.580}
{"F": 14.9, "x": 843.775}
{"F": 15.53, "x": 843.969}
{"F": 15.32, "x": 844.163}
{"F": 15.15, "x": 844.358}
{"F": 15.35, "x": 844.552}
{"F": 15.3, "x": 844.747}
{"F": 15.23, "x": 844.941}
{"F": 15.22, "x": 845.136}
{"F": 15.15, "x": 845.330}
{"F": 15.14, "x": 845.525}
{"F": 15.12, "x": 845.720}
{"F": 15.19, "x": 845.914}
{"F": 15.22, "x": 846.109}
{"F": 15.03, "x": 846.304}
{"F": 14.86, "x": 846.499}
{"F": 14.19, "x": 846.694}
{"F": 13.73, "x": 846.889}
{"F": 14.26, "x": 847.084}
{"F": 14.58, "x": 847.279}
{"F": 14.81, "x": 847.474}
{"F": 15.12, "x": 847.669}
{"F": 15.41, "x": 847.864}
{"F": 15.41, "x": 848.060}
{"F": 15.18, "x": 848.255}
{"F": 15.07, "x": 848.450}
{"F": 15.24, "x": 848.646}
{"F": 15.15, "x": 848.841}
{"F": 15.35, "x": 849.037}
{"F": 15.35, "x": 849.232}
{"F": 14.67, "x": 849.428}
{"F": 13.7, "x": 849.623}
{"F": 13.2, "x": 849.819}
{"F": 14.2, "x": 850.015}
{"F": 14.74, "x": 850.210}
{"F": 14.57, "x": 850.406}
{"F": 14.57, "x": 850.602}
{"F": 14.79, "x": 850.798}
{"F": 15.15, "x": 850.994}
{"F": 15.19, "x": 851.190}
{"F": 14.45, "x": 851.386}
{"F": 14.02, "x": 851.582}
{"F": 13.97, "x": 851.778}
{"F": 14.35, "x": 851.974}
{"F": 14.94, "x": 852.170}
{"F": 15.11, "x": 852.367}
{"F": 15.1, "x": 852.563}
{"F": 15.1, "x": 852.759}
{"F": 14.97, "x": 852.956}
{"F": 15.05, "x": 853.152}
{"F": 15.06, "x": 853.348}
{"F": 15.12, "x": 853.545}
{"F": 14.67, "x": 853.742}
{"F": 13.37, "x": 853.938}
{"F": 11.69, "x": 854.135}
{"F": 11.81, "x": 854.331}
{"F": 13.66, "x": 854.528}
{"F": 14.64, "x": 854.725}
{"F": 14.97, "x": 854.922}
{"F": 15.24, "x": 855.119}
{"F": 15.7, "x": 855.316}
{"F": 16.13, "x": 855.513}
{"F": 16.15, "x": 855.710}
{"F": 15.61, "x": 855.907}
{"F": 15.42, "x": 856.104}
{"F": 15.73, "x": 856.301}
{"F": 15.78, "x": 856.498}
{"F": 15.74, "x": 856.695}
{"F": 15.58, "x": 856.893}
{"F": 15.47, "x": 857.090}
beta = 849.819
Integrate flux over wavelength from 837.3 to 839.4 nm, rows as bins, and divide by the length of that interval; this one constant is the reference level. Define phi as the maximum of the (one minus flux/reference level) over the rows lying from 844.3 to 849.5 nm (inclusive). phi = 0.12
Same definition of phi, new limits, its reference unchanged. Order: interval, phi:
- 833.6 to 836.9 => -0.01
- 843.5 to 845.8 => 0.13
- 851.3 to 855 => 0.25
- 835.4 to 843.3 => 0.06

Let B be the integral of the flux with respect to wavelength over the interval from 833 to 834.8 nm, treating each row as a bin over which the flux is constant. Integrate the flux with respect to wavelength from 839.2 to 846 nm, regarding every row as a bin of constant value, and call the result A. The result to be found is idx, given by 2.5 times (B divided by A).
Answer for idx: 0.7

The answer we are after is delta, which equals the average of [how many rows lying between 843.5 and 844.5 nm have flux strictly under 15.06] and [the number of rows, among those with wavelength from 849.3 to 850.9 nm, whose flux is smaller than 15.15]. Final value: 5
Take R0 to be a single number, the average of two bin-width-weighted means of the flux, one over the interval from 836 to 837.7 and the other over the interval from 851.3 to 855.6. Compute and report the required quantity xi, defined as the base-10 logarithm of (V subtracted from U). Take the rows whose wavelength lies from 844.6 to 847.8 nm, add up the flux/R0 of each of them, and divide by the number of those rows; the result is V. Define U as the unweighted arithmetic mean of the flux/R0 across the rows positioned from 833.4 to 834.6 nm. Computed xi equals -0.95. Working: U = 1.08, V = 0.97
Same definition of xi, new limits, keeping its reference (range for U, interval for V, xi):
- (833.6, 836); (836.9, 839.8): -1.35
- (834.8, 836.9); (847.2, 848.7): -1.12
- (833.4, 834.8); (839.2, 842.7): -1.47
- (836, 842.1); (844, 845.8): -1.30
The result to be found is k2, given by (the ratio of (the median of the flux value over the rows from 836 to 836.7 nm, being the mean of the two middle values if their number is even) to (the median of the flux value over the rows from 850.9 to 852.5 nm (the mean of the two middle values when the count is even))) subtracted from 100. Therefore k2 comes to 98.9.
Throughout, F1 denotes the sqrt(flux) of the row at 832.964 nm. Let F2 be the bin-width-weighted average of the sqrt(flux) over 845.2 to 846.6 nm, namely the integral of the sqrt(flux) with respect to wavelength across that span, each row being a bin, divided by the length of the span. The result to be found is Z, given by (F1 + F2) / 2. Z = 3.95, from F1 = 4.01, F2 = 3.89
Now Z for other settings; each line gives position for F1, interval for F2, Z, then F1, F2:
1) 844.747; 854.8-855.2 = 3.90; 3.91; 3.88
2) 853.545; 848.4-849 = 3.89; 3.89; 3.89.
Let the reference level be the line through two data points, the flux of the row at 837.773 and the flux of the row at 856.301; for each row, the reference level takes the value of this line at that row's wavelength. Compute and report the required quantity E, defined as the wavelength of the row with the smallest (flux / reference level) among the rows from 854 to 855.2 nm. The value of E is 854.135 nm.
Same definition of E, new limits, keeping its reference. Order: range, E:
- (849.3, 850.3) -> 849.819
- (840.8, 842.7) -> 842.610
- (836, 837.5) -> 836.424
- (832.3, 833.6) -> 832.773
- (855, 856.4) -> 855.119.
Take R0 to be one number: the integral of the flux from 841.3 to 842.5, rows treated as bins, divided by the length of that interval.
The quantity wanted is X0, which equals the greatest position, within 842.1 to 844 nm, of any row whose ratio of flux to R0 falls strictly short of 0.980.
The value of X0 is 843.969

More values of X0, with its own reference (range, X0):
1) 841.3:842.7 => 842.610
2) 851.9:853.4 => 853.348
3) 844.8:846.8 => 846.694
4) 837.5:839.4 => 838.931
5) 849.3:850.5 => 850.406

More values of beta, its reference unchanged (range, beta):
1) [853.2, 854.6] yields 854.135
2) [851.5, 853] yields 851.778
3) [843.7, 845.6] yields 843.775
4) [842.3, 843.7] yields 843.580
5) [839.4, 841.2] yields 839.511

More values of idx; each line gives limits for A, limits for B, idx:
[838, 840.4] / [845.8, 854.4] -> 8.3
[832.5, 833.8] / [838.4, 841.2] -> 5.4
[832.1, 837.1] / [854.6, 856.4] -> 0.9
